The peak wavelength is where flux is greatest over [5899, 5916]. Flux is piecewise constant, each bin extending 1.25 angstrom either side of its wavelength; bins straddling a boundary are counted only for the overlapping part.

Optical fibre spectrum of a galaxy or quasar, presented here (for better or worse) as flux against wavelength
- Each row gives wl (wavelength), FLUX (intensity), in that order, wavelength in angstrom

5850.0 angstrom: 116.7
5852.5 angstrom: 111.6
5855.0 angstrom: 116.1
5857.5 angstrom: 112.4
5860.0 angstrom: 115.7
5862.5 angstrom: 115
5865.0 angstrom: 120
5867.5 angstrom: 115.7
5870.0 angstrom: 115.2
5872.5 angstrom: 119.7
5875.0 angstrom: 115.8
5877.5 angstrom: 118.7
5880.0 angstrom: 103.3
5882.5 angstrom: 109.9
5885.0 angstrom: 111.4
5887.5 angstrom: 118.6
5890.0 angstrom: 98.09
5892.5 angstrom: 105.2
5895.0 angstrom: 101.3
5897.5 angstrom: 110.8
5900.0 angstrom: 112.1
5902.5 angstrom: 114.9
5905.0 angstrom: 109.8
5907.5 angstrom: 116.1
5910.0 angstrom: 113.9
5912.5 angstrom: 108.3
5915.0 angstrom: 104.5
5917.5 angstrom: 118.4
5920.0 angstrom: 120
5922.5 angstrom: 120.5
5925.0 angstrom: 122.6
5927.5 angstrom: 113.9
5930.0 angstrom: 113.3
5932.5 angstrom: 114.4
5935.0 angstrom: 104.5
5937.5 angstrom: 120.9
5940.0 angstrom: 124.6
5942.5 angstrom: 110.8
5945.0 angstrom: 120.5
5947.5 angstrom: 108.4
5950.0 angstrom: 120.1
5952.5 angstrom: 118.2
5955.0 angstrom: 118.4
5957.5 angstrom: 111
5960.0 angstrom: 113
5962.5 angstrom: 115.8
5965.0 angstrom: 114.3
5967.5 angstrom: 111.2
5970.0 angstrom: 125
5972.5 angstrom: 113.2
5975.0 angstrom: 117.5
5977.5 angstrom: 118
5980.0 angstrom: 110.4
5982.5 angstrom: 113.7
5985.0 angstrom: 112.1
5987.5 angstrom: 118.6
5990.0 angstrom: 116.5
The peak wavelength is 5907.5 angstrom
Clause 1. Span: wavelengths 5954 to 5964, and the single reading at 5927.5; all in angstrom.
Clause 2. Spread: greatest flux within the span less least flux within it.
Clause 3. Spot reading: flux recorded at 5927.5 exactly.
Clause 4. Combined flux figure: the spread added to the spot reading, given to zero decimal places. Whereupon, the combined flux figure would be 121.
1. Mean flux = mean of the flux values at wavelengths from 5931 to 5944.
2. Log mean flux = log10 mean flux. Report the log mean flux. 2.061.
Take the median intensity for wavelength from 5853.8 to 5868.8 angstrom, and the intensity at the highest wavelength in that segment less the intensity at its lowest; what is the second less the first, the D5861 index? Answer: -116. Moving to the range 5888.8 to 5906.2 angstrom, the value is -98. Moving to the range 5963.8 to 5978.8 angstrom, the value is -112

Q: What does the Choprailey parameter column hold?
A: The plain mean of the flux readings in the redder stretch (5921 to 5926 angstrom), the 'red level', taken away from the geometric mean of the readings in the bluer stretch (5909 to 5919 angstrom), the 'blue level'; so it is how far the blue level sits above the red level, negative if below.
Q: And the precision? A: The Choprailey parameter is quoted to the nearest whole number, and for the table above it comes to -10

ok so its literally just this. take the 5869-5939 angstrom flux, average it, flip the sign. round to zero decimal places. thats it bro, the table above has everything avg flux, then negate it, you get -113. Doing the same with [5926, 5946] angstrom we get -115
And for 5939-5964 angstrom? -116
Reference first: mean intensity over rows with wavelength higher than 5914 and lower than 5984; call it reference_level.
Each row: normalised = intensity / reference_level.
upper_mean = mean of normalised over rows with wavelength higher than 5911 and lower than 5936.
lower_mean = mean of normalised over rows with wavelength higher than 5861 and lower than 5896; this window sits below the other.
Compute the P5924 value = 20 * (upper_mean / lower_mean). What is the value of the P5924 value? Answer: 20.4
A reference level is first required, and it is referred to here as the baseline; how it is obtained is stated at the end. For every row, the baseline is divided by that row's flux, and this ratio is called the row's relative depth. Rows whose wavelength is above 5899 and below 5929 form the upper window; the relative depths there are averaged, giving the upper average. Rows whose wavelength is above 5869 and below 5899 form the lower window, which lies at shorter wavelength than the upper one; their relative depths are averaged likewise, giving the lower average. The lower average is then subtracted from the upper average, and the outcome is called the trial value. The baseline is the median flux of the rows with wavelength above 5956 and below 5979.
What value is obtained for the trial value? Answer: -0.04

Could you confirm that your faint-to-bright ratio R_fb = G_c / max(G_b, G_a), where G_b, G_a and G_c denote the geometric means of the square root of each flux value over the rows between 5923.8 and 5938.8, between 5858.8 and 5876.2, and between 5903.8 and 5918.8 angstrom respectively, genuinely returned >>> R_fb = 0.98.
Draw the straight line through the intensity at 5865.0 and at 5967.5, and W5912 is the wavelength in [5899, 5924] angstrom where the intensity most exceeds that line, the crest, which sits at 5922.5 angstrom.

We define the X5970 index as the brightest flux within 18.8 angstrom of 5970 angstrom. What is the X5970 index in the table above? 125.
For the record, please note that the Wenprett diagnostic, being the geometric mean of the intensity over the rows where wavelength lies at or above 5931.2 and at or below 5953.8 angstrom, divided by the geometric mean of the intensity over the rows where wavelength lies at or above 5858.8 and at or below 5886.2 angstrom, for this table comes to 1.01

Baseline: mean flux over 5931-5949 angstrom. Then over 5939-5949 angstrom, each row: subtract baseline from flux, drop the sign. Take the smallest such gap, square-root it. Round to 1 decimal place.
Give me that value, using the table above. 2.0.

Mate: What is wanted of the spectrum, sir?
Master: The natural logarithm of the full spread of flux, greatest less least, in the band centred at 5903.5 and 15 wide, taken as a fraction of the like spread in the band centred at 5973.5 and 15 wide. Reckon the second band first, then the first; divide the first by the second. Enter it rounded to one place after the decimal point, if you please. -0.8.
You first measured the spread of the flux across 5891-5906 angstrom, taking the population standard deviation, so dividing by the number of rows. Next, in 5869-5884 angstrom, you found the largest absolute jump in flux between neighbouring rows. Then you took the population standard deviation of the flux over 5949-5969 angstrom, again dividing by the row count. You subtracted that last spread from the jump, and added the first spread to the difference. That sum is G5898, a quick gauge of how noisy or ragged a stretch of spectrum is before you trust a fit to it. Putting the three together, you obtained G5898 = 17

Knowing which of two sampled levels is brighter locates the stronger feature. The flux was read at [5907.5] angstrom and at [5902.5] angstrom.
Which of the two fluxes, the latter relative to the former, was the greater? 116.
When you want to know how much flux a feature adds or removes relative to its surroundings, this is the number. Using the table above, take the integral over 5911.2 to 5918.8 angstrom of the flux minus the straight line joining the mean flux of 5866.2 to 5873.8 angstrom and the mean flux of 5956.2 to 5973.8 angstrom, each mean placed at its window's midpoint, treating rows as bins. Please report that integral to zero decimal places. -41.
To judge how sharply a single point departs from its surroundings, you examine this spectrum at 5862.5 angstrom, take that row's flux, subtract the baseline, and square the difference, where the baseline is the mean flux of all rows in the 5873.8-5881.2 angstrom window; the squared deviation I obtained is 6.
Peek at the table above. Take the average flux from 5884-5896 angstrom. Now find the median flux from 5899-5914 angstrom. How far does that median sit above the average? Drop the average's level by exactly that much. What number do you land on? 101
